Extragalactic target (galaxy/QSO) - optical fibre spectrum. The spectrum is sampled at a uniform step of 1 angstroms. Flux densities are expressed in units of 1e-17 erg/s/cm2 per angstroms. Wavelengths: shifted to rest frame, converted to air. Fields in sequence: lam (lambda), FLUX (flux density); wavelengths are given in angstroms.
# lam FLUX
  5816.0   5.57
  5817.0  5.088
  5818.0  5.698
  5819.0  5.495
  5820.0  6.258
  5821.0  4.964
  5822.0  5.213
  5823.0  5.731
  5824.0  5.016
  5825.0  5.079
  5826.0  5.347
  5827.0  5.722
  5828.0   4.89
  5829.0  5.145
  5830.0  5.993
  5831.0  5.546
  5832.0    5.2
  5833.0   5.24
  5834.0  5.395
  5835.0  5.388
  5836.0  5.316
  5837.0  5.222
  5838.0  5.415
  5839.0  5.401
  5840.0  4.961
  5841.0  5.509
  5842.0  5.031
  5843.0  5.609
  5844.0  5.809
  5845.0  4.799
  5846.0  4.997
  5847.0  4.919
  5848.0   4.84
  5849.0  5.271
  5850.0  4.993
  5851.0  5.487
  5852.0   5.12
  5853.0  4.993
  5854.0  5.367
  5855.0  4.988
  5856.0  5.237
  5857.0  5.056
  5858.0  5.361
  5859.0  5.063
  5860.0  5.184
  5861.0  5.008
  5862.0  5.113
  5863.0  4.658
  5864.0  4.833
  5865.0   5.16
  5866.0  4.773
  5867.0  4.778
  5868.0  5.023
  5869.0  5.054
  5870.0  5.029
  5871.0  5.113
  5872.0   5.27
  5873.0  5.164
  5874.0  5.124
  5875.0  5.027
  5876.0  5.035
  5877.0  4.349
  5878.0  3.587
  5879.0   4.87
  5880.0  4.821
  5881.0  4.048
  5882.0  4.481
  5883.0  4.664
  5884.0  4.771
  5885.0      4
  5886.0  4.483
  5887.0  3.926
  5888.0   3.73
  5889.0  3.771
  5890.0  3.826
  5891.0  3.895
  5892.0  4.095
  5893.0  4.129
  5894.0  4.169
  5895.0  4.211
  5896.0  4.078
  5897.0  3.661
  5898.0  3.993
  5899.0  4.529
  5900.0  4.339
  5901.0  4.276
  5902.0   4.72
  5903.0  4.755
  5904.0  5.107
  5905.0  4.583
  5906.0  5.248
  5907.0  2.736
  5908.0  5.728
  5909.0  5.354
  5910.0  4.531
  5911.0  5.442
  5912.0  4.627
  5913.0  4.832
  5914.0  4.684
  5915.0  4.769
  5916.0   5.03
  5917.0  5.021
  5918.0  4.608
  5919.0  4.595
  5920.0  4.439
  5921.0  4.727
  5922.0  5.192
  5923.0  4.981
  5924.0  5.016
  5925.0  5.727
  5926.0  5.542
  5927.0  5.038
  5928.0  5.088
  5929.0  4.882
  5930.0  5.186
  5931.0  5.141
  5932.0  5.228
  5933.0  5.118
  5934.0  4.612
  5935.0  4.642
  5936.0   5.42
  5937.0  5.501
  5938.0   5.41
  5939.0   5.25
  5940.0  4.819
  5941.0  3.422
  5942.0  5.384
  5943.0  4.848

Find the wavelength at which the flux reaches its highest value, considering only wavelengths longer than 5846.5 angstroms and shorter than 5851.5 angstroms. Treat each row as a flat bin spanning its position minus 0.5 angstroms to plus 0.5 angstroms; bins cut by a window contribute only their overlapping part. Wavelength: 5851.0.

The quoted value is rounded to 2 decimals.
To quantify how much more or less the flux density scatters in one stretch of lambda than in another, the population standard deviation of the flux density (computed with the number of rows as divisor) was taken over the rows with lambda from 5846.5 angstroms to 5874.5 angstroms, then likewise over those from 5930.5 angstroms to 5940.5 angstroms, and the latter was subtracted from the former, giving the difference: -0.12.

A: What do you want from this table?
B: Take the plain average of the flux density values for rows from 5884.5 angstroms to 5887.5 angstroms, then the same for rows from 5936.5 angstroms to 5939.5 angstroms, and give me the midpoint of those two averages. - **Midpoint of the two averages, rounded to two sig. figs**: 4.8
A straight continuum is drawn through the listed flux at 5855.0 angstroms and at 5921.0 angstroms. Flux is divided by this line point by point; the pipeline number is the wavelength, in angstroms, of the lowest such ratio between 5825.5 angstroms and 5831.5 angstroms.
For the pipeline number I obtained 5828.0 angstroms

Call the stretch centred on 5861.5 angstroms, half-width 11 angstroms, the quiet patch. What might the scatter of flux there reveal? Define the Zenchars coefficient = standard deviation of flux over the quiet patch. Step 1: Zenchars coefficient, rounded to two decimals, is 0.20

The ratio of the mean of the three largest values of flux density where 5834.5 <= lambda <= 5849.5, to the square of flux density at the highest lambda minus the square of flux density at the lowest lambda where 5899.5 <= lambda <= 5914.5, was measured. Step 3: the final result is 1.8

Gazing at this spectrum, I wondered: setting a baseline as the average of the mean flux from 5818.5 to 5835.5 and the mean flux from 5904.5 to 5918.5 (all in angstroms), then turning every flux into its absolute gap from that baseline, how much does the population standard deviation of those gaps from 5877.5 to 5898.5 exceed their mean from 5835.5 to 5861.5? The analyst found 0.2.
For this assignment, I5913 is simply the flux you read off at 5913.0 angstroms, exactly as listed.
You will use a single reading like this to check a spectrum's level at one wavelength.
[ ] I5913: 4.832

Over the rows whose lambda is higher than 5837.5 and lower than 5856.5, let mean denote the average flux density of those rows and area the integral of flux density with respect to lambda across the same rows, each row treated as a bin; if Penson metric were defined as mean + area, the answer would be 104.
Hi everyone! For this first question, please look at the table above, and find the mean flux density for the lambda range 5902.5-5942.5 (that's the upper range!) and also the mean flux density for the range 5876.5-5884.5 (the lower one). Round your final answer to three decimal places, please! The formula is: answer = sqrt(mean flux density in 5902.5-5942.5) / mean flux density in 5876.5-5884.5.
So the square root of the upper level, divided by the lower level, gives 0.499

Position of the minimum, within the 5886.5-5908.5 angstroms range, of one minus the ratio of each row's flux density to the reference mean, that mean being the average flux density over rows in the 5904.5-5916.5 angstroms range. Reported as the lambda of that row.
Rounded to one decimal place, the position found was 5908.0 angstroms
